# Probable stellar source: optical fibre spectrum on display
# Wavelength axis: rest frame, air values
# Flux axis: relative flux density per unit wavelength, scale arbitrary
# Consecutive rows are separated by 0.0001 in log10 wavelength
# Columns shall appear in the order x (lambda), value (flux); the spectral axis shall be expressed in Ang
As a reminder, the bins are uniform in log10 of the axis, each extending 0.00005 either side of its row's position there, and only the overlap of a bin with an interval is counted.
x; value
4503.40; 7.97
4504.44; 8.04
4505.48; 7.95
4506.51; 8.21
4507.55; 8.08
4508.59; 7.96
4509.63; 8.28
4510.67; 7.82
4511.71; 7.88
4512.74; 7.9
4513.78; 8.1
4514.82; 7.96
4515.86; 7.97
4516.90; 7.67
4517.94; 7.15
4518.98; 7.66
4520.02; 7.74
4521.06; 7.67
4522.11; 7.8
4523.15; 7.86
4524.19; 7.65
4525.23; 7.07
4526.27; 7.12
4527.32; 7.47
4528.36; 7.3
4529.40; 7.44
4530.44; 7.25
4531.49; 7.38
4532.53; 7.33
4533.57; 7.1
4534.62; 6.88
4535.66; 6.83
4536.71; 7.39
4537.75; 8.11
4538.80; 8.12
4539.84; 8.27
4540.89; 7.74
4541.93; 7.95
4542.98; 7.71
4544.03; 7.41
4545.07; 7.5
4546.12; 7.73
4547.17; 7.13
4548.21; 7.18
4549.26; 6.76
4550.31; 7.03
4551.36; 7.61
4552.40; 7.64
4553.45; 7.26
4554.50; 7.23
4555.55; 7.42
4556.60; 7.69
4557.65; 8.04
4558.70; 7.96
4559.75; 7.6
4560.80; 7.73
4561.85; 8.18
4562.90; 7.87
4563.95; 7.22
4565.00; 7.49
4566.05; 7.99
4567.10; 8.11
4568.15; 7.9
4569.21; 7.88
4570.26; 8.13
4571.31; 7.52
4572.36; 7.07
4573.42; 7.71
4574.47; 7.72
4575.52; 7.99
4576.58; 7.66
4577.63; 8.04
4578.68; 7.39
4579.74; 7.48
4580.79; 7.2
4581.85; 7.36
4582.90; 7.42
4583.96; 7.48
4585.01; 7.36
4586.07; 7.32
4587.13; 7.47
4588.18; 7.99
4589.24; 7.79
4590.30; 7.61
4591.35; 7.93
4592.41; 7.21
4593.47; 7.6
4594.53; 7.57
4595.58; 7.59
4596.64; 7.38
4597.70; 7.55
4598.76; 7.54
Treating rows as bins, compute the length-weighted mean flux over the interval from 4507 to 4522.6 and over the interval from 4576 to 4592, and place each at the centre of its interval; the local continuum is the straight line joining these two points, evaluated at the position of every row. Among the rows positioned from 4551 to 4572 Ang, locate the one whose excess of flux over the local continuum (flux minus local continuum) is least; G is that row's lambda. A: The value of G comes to 4554.50 Ang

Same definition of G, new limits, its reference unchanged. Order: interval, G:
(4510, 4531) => 4525.23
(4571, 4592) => 4572.36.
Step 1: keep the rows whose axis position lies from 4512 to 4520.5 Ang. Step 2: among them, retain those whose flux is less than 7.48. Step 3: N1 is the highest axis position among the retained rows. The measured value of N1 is 4517.94 Ang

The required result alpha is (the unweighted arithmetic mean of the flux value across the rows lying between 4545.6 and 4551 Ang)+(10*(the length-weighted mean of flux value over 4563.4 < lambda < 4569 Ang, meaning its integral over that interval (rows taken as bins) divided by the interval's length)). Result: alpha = 84.6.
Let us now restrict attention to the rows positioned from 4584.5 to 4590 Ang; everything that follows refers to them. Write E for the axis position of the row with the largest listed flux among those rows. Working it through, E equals 4588.18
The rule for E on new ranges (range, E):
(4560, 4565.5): 4561.85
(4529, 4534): 4529.40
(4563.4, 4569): 4567.10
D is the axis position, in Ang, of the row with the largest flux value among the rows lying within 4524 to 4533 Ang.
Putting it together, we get 4524.19 Ang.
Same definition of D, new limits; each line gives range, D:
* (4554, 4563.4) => 4561.85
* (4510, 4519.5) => 4513.78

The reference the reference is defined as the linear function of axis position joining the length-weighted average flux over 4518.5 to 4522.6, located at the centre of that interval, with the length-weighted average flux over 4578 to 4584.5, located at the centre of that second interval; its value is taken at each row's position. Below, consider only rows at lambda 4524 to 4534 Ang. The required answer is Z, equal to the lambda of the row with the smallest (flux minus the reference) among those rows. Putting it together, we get 4525.23 Ang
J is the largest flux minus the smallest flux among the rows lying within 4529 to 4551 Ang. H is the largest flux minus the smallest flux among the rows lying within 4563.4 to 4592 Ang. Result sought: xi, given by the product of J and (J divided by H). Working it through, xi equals 2.15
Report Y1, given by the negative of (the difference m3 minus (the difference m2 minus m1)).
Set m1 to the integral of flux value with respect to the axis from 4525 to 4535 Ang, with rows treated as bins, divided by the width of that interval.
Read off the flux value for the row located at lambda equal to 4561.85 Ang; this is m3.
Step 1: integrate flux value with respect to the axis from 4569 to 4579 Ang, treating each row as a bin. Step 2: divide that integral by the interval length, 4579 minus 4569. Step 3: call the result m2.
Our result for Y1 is -7.7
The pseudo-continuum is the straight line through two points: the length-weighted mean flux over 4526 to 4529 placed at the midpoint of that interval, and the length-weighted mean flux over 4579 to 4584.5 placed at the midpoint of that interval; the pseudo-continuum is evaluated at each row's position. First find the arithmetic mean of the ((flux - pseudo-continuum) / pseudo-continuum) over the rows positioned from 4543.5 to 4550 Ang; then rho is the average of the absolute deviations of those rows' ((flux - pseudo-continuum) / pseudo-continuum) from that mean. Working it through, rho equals 0.036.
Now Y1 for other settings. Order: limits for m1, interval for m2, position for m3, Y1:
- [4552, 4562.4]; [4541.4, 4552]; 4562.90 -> -8.1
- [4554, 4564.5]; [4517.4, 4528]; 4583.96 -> -7.7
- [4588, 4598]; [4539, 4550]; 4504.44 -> -8.1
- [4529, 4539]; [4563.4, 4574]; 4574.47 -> -7.4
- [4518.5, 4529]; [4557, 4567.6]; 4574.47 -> -7.4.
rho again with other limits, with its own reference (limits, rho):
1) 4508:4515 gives 0.016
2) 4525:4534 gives 0.017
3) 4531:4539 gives 0.049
